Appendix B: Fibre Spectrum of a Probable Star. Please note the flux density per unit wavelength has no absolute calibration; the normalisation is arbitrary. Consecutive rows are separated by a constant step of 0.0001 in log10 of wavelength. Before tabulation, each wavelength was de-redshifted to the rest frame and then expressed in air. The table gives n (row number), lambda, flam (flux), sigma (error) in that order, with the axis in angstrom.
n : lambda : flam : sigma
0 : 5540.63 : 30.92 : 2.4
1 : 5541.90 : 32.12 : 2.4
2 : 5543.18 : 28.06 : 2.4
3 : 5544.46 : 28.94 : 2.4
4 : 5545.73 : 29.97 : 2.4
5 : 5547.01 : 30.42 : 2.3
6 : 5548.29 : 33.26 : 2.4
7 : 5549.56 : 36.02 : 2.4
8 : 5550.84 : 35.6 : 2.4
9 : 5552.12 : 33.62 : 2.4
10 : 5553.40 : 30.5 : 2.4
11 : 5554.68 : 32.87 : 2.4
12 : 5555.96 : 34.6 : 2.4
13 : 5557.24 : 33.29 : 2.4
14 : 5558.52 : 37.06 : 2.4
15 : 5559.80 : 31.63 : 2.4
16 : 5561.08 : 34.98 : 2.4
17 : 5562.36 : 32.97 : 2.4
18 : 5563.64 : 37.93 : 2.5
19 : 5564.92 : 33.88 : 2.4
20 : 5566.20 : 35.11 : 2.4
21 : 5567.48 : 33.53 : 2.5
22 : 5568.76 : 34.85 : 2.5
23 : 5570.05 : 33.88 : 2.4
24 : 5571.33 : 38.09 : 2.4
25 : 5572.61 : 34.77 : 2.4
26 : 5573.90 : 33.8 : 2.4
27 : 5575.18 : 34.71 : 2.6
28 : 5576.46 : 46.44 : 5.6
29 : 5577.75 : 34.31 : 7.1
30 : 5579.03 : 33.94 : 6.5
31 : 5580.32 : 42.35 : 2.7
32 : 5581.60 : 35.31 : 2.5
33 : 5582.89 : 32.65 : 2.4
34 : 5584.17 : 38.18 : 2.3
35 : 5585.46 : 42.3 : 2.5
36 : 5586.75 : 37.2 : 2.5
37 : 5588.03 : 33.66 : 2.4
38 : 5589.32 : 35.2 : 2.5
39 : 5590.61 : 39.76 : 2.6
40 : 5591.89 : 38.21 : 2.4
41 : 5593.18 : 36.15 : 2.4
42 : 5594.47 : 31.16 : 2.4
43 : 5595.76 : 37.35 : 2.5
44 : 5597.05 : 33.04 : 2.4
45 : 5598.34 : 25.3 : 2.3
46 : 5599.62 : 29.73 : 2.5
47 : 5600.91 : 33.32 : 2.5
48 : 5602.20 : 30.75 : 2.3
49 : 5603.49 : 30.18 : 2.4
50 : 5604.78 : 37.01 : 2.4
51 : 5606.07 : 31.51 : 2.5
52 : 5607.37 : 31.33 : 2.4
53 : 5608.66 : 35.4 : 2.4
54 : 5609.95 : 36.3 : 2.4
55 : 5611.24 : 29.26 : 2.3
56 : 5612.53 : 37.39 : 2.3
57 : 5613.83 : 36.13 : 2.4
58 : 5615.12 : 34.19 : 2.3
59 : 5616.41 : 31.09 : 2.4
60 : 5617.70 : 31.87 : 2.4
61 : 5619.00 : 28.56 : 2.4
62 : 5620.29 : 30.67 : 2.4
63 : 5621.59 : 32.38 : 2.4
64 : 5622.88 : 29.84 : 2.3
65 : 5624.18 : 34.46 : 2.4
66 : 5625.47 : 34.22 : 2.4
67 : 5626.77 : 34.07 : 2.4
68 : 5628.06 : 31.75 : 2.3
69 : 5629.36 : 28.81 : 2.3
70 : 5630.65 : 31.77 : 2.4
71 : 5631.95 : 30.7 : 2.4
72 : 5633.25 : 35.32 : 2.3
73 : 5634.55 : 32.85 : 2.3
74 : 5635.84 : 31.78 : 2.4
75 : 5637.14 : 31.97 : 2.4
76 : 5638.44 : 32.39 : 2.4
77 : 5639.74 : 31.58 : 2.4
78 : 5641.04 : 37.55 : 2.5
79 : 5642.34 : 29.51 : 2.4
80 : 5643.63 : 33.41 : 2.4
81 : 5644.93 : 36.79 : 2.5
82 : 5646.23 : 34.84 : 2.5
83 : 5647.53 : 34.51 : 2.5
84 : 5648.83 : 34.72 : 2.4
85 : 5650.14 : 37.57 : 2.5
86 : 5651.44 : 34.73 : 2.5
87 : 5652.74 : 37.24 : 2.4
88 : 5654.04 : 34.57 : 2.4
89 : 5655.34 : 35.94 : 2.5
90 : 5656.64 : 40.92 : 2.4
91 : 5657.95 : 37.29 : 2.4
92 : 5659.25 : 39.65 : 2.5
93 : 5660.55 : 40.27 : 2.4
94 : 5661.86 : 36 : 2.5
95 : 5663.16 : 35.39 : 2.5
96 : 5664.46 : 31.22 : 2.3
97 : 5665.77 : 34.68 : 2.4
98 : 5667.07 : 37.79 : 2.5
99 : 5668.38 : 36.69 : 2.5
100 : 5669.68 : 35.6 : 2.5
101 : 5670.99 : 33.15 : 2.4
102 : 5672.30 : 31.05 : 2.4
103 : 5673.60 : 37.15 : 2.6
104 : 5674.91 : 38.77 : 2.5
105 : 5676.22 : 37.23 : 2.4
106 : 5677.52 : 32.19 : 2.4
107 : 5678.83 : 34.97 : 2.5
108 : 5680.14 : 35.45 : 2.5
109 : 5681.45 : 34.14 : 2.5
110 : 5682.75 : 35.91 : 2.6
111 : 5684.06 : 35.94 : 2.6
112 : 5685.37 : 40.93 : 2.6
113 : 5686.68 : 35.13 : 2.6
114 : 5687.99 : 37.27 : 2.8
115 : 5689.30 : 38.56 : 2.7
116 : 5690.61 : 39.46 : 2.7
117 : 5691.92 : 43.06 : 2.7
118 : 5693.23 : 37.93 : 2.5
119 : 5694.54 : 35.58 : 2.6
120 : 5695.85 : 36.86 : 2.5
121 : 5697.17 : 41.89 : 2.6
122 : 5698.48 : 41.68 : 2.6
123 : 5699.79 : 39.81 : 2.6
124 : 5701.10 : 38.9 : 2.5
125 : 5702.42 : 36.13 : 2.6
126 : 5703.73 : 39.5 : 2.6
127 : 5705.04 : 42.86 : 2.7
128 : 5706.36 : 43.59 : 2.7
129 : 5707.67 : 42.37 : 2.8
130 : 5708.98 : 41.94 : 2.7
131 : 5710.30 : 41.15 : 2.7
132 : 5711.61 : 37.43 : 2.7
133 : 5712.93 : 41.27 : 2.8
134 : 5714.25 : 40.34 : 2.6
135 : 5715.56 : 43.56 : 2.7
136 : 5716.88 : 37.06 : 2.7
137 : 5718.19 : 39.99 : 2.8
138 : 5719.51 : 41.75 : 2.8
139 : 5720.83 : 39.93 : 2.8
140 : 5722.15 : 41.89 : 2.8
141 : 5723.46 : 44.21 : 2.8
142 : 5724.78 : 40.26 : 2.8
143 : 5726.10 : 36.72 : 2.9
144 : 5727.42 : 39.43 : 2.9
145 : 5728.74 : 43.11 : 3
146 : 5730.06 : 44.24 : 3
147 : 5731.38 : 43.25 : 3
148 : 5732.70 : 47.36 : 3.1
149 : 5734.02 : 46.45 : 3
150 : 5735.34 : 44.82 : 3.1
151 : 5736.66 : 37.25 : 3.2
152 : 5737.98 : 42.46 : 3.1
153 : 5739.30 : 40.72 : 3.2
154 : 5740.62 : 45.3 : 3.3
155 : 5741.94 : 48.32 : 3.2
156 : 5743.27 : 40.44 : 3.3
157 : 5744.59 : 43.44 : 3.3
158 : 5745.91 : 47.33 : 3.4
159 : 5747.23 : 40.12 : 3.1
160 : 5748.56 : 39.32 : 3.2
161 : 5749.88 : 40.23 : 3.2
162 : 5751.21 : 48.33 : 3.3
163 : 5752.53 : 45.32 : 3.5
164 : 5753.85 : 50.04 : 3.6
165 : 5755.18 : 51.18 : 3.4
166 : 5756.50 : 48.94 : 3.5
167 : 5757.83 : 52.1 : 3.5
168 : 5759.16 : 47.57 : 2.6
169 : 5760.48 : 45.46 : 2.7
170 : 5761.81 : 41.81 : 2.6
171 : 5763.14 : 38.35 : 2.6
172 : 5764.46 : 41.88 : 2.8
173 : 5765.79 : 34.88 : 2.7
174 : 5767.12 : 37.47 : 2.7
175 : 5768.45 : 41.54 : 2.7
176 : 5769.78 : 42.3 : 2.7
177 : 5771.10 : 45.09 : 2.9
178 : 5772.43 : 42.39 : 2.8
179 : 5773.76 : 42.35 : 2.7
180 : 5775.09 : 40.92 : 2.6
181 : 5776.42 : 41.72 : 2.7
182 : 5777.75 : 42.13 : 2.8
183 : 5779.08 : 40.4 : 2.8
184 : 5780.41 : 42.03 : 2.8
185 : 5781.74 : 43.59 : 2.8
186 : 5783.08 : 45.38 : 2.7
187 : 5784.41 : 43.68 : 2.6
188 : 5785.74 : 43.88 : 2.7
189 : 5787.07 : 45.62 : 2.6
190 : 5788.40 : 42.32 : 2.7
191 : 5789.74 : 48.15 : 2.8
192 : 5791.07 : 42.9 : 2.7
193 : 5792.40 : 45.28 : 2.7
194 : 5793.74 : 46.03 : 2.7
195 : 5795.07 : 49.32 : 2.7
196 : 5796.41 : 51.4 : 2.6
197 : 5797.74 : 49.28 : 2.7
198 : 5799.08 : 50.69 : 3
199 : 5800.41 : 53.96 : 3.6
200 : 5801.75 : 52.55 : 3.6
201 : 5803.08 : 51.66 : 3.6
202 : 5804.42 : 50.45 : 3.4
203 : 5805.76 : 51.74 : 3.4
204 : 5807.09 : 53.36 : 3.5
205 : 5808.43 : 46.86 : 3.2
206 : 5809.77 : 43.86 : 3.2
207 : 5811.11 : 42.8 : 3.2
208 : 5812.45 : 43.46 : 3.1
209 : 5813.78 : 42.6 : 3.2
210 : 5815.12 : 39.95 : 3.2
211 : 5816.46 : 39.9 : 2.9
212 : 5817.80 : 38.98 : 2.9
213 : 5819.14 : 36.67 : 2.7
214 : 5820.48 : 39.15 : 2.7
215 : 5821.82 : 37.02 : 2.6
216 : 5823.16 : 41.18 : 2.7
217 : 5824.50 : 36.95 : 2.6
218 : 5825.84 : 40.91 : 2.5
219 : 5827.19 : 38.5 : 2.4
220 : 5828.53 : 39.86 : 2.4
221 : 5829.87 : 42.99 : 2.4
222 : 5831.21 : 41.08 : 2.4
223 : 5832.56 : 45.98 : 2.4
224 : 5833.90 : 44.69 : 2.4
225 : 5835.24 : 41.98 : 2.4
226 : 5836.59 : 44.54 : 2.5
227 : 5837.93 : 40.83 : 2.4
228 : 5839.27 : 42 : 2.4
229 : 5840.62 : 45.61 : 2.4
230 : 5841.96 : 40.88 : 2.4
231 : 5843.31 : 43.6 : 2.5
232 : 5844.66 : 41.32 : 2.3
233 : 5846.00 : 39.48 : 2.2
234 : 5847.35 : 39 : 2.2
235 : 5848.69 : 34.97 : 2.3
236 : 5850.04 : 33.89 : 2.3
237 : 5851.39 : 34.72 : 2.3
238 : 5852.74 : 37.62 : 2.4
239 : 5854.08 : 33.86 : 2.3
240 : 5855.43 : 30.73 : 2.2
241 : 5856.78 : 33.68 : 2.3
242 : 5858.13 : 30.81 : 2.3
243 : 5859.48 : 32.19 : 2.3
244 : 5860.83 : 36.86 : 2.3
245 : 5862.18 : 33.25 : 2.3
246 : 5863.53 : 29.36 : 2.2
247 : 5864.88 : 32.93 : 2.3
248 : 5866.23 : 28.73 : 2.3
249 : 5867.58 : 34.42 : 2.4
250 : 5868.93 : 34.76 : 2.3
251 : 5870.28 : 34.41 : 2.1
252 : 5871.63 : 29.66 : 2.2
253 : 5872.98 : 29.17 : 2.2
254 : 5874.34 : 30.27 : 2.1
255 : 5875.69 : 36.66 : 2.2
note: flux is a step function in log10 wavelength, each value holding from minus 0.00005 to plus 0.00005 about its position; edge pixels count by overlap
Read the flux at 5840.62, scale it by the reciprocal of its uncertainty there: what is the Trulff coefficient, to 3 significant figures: 19.0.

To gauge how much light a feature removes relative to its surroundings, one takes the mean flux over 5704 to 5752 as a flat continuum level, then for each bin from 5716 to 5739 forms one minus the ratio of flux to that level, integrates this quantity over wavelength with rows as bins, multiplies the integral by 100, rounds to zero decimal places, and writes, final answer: 21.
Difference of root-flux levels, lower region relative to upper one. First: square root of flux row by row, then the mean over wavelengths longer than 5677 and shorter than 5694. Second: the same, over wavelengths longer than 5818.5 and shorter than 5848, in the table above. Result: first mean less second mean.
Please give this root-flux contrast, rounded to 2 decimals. -0.33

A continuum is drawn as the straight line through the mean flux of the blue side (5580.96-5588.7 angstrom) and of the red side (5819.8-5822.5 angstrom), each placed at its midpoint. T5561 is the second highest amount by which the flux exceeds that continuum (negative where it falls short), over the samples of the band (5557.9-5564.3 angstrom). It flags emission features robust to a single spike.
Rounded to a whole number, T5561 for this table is 1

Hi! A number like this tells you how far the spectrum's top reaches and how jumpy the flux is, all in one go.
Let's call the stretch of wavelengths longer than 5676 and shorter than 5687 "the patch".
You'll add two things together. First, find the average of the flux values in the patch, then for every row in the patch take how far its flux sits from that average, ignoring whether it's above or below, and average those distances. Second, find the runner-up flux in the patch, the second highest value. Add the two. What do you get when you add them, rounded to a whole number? 39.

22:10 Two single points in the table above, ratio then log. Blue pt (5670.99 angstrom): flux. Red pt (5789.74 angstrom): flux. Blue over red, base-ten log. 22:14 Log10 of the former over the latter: -0.16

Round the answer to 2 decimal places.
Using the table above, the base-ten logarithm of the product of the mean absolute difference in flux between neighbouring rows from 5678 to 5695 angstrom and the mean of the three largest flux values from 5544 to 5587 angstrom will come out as 2.04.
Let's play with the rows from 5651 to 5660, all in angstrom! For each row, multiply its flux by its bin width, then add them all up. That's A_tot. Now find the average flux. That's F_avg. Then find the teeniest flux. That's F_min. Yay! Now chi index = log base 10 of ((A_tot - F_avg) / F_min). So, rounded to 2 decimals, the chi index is 0.94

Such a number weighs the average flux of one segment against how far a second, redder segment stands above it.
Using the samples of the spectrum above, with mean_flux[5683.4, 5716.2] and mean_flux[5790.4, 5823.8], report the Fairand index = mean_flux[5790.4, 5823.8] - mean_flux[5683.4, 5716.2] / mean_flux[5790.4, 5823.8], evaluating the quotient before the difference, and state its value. 44.8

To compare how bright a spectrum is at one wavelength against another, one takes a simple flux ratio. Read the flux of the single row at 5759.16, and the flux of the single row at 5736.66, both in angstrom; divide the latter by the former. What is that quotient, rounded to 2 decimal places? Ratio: 0.78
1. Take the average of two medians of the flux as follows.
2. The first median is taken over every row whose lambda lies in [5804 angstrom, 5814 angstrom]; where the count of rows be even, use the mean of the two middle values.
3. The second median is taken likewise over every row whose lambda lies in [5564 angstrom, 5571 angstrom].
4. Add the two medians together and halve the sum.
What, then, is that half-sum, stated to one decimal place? 39.6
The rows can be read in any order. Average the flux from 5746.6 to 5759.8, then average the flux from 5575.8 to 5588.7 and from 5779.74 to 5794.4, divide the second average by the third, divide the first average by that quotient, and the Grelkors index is 55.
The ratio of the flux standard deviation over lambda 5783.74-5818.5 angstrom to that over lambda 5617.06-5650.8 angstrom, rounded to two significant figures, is 1.8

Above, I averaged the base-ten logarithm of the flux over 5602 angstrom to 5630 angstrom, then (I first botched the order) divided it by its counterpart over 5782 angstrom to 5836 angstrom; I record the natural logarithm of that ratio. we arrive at -0.09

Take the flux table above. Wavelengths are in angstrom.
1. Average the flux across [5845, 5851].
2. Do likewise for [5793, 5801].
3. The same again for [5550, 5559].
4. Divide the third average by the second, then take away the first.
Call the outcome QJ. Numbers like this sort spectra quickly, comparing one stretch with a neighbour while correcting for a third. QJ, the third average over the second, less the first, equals -36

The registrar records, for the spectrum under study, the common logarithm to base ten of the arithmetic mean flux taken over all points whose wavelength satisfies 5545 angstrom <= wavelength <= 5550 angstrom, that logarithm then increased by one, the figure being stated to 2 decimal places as 2.51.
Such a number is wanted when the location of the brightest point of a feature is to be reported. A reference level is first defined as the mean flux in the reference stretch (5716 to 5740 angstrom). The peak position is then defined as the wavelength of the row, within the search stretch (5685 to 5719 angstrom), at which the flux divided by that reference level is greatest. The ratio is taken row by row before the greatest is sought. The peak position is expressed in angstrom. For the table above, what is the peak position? 5706.36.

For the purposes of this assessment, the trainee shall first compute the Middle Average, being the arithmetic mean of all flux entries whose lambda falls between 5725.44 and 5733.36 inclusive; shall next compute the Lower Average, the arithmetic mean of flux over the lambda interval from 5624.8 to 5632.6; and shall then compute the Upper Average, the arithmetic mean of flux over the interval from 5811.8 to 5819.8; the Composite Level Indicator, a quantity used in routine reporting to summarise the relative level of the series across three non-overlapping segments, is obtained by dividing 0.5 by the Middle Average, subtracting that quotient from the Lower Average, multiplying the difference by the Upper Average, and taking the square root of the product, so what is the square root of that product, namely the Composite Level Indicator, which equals 36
